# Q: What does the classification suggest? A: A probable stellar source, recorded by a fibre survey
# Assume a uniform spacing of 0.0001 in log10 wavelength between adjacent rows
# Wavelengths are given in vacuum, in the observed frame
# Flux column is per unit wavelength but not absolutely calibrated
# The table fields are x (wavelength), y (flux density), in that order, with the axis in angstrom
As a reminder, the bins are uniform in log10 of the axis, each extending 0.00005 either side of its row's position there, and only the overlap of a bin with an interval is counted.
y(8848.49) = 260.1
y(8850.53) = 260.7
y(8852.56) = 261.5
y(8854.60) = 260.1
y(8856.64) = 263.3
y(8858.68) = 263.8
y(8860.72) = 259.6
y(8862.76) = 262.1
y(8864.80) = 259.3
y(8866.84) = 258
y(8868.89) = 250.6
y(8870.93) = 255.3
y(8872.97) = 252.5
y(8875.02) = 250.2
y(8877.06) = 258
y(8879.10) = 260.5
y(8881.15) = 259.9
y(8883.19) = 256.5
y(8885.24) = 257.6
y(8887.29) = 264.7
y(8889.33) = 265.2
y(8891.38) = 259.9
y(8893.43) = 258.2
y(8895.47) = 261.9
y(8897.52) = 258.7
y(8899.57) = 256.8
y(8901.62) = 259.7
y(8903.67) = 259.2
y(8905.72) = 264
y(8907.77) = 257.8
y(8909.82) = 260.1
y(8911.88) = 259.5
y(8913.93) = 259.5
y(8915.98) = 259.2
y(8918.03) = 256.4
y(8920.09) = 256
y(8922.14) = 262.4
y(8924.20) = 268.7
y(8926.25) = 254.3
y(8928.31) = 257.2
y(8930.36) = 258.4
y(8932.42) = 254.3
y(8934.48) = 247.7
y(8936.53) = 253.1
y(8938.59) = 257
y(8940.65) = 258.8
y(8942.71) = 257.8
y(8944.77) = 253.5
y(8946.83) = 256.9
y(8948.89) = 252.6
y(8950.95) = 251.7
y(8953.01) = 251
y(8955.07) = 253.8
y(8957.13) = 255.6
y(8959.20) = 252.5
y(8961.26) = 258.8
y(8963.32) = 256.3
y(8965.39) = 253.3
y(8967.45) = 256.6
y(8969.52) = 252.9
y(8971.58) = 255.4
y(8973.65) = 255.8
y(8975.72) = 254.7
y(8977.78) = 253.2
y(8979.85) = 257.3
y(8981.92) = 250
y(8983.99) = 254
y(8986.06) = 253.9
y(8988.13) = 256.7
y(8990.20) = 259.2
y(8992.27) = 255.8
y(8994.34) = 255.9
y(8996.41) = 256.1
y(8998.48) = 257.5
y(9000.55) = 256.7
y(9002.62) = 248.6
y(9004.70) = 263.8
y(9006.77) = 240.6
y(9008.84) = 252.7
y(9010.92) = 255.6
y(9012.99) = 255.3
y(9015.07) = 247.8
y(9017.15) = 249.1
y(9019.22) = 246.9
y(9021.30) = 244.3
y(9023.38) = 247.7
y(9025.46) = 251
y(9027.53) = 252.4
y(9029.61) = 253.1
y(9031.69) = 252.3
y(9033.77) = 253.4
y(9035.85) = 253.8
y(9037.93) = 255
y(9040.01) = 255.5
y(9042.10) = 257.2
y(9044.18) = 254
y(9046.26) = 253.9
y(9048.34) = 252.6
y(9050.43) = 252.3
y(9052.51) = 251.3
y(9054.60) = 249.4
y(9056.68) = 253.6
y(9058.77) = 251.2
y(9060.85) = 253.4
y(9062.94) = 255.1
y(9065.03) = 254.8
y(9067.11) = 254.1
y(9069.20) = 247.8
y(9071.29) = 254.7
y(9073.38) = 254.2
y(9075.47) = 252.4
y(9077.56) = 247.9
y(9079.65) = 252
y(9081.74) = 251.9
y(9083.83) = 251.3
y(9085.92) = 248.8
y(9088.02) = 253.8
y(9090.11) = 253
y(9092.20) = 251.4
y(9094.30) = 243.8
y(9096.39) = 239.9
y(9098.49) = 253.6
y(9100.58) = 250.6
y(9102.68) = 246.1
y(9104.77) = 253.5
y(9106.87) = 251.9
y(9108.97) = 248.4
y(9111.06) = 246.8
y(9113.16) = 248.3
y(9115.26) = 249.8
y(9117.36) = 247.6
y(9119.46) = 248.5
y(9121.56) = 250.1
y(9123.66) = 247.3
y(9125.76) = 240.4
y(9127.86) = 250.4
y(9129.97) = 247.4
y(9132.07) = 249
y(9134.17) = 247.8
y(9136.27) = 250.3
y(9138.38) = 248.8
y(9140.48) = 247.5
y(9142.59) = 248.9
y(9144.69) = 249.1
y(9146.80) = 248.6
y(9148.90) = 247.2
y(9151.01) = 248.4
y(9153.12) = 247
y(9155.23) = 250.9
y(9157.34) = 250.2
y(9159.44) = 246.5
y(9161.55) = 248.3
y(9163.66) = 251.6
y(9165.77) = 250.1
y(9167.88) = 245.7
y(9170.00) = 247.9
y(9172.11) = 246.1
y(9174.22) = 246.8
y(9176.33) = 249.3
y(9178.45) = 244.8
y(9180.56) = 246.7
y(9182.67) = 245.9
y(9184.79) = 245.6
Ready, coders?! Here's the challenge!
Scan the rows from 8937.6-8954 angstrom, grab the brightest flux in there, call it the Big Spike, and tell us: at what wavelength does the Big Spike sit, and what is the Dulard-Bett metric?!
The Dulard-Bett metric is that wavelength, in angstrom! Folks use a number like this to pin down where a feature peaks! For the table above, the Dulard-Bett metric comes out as 8940.65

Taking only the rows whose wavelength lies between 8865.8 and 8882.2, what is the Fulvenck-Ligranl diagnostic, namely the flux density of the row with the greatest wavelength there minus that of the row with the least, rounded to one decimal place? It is 1.9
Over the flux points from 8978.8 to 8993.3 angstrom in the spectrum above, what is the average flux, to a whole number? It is 255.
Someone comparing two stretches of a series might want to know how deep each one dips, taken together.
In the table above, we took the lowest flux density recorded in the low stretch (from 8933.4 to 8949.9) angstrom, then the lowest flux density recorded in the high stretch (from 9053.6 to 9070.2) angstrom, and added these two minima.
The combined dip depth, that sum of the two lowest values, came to 495.5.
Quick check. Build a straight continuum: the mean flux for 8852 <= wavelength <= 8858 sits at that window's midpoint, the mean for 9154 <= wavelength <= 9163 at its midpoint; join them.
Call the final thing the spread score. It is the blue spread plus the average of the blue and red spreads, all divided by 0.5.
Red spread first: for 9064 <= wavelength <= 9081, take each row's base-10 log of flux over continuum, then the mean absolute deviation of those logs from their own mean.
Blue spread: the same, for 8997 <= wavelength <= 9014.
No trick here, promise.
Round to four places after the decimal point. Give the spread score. 0.0291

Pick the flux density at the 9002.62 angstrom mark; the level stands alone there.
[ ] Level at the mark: 248.6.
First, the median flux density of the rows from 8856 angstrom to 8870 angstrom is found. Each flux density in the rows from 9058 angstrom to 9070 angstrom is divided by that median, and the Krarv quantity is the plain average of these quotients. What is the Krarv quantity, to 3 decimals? 0.974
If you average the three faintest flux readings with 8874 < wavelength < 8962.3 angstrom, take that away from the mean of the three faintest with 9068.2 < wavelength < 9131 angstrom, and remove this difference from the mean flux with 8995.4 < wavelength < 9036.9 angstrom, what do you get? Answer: 260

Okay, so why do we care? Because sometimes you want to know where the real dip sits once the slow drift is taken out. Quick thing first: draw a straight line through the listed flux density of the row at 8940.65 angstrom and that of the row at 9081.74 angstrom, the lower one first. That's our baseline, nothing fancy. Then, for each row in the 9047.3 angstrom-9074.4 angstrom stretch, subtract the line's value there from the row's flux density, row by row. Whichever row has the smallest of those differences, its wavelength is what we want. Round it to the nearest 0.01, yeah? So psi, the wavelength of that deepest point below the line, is 9069.20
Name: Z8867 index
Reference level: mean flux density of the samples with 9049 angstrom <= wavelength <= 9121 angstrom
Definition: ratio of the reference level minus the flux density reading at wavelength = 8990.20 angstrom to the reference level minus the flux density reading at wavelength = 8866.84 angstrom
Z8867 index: 1.16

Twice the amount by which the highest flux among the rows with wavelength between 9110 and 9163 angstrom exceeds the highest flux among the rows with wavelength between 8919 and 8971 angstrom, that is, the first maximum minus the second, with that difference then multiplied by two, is -36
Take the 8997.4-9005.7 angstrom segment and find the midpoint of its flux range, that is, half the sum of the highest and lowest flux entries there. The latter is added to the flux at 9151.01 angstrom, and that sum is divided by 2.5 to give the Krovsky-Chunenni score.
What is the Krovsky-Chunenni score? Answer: 202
